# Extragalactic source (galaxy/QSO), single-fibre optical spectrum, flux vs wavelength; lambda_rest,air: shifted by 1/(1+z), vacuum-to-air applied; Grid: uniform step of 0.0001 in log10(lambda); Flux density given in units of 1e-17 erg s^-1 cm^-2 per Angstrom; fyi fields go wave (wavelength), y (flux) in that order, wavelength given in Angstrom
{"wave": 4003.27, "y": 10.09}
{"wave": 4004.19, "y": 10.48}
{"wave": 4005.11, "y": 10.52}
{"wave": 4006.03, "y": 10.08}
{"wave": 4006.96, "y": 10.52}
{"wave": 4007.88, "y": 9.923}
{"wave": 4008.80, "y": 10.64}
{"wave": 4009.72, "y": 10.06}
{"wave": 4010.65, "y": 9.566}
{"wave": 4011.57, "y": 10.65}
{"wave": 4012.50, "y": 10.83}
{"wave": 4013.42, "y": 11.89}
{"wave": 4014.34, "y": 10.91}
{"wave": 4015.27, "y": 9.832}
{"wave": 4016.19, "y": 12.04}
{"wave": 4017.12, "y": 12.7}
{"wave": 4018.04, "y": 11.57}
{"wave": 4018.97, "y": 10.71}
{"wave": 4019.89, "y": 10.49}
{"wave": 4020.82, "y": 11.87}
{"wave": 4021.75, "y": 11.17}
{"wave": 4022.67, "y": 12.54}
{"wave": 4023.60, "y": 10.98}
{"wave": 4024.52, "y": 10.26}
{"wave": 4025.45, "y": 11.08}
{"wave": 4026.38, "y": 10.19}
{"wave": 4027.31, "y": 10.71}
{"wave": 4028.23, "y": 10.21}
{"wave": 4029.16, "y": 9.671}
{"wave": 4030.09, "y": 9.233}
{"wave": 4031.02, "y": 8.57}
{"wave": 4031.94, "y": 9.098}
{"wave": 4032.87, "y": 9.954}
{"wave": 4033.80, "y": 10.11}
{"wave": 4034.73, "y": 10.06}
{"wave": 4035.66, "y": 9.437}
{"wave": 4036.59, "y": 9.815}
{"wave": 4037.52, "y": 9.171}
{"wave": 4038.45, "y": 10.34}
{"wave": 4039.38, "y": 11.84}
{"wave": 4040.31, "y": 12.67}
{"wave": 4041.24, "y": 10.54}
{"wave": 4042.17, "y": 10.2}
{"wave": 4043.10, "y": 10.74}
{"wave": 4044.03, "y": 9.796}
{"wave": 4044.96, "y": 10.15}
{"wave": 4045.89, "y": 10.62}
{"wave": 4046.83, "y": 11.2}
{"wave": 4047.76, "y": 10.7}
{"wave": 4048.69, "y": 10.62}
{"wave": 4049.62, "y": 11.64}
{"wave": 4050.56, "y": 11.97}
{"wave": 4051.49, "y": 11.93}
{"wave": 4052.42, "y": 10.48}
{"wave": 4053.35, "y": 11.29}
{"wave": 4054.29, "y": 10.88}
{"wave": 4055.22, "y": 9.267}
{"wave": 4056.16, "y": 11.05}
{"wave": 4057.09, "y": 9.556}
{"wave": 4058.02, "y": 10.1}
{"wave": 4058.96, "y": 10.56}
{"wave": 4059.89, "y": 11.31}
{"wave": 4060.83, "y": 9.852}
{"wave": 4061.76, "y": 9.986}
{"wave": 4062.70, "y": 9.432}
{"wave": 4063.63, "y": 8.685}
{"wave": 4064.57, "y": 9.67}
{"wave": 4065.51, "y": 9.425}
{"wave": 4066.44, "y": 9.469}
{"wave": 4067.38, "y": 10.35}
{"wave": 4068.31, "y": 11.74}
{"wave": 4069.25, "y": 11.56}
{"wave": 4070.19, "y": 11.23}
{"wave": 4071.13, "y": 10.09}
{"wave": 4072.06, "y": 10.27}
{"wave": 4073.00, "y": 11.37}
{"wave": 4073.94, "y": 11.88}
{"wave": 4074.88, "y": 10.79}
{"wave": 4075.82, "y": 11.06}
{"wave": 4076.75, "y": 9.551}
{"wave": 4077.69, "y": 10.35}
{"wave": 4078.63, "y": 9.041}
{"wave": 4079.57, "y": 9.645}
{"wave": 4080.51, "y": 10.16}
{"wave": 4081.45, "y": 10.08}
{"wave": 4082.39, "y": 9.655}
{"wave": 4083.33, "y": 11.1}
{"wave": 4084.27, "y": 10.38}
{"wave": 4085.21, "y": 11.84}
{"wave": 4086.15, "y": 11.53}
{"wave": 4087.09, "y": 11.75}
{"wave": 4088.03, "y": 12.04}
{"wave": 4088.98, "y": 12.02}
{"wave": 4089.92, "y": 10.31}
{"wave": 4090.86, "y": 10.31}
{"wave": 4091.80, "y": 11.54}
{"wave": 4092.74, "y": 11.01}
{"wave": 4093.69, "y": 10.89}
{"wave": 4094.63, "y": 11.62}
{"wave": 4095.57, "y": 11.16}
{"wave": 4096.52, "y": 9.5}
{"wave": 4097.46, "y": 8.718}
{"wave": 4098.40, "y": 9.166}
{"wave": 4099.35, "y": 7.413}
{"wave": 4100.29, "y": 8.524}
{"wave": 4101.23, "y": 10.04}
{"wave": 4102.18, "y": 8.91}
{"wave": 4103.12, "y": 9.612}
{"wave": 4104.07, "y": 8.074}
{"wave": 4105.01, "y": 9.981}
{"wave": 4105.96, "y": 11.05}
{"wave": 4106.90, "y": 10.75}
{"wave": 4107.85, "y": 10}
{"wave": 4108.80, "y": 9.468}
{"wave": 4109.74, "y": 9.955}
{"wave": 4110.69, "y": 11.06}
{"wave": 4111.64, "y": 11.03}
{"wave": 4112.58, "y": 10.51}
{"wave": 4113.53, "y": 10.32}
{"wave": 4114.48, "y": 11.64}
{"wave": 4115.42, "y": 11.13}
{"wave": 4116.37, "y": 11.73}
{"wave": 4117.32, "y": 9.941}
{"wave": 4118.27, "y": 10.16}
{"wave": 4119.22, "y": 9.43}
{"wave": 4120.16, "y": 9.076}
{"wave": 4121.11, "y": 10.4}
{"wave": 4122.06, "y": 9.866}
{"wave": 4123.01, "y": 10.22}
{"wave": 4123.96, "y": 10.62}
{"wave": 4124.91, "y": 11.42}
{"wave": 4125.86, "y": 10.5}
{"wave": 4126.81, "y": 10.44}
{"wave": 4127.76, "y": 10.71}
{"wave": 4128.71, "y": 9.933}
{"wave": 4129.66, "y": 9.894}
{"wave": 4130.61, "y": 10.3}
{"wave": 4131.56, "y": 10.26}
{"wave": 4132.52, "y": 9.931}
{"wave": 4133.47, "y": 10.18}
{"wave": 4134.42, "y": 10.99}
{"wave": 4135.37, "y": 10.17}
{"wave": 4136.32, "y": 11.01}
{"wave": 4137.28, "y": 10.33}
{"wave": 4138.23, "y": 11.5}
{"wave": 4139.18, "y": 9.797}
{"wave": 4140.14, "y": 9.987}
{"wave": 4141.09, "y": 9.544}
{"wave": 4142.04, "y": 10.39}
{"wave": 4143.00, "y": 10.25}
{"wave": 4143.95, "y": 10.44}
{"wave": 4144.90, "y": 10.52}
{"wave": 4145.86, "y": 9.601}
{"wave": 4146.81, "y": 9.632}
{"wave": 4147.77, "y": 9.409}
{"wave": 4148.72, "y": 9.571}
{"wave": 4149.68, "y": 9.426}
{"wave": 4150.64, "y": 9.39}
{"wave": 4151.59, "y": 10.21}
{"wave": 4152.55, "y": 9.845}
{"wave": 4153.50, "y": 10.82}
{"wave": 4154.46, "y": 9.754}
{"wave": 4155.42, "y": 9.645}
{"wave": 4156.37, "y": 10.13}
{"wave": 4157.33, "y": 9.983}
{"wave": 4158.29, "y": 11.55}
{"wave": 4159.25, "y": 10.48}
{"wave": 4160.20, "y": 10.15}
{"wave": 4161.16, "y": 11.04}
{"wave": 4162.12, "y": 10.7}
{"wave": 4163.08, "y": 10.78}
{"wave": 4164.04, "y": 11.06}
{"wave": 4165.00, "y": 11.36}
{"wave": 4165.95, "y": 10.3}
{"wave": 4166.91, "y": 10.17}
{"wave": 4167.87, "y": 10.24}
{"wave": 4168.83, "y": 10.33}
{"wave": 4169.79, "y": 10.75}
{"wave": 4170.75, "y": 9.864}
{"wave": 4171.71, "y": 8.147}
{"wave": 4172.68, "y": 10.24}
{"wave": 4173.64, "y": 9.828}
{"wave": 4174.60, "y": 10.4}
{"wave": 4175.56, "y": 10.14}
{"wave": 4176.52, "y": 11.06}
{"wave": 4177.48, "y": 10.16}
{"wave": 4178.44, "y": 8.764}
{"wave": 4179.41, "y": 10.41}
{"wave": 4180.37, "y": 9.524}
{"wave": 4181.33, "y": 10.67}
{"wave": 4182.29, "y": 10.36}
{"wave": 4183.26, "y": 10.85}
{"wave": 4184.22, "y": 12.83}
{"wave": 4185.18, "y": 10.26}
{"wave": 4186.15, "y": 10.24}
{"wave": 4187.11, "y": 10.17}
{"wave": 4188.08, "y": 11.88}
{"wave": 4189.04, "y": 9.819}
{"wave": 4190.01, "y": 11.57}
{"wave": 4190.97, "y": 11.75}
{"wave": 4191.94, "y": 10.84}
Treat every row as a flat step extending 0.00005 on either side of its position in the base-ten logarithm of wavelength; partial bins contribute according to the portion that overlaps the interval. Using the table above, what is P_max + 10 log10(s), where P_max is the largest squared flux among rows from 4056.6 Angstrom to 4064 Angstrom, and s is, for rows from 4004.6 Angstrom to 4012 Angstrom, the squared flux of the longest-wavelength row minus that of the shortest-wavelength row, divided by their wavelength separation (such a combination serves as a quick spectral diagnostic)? 124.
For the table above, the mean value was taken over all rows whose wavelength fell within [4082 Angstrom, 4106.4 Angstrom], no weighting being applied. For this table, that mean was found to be 10.31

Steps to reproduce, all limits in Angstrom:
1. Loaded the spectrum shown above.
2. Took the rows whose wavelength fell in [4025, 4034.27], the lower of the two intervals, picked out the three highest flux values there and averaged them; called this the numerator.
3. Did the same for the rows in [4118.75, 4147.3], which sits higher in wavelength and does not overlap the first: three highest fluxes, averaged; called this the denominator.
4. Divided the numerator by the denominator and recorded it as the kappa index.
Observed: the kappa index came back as 0.94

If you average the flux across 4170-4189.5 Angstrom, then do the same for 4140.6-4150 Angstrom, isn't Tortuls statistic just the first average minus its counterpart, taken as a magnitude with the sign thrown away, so 0.40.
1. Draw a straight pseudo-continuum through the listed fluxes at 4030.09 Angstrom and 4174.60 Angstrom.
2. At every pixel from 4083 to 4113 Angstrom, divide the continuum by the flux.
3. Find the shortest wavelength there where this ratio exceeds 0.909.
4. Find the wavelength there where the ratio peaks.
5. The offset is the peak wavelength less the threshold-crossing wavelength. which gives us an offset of 15.1 Angstrom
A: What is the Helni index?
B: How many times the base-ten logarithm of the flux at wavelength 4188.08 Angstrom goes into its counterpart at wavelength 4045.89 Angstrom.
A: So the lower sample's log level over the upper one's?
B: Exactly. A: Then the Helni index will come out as 0.95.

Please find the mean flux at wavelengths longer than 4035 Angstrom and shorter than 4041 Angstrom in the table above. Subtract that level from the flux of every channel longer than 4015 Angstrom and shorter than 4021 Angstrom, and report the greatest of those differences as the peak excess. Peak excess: 2.2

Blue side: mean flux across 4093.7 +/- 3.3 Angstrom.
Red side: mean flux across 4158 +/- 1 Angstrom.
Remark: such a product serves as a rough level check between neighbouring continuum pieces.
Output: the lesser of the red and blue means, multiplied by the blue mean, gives 117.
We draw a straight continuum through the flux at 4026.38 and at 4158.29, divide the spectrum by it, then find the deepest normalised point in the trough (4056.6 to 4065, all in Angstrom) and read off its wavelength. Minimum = 4063.63 Angstrom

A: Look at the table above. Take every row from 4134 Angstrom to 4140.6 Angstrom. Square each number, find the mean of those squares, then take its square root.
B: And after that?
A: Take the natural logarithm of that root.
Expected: 2.36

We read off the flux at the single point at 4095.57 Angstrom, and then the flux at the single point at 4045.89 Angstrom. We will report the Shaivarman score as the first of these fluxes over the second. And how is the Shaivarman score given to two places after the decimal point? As 1.05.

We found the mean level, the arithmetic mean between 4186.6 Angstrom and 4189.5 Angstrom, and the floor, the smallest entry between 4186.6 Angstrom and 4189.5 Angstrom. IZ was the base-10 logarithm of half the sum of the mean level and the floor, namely 1.01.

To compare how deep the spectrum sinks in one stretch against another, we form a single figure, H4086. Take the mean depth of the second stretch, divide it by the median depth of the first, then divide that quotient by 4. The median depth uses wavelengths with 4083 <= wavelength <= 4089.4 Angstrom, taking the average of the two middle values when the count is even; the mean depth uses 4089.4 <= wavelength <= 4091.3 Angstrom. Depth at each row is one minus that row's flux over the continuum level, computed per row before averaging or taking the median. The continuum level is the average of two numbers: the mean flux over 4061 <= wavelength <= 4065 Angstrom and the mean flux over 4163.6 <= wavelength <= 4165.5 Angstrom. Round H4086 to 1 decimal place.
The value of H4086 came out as 0.0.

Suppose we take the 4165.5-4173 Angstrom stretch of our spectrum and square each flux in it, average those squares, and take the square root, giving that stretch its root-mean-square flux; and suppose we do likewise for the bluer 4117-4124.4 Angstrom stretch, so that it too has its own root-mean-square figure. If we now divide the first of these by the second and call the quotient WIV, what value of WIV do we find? 1.01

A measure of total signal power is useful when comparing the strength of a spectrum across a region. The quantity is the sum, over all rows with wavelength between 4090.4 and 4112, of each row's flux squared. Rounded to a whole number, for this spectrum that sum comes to 2325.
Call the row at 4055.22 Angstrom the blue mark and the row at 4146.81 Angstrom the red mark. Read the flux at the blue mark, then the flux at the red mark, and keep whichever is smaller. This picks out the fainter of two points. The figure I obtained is 9.3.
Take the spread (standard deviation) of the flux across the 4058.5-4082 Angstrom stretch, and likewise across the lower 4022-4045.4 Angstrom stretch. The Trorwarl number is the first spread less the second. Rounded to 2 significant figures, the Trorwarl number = -0.11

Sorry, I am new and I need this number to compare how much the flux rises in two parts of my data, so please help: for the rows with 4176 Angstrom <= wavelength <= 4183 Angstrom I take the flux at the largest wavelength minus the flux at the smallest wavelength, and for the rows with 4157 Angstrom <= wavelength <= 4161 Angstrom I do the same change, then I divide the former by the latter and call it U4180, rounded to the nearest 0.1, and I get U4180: -4.2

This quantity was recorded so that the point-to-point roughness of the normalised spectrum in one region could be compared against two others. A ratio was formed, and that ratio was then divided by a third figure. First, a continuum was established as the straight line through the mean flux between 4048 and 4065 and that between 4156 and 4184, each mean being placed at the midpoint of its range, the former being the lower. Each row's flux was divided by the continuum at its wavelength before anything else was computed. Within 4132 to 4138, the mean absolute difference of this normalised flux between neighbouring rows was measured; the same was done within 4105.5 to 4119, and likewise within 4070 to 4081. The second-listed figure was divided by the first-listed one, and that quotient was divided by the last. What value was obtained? 12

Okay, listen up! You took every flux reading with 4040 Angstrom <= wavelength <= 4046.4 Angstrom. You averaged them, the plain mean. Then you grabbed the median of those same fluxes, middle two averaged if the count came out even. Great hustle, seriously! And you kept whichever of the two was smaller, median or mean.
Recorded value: 10.5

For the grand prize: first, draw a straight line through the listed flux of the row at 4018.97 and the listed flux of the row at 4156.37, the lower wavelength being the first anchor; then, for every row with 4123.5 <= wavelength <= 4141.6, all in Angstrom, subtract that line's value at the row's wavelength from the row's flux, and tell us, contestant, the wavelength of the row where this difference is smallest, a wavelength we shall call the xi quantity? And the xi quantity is 4141.09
